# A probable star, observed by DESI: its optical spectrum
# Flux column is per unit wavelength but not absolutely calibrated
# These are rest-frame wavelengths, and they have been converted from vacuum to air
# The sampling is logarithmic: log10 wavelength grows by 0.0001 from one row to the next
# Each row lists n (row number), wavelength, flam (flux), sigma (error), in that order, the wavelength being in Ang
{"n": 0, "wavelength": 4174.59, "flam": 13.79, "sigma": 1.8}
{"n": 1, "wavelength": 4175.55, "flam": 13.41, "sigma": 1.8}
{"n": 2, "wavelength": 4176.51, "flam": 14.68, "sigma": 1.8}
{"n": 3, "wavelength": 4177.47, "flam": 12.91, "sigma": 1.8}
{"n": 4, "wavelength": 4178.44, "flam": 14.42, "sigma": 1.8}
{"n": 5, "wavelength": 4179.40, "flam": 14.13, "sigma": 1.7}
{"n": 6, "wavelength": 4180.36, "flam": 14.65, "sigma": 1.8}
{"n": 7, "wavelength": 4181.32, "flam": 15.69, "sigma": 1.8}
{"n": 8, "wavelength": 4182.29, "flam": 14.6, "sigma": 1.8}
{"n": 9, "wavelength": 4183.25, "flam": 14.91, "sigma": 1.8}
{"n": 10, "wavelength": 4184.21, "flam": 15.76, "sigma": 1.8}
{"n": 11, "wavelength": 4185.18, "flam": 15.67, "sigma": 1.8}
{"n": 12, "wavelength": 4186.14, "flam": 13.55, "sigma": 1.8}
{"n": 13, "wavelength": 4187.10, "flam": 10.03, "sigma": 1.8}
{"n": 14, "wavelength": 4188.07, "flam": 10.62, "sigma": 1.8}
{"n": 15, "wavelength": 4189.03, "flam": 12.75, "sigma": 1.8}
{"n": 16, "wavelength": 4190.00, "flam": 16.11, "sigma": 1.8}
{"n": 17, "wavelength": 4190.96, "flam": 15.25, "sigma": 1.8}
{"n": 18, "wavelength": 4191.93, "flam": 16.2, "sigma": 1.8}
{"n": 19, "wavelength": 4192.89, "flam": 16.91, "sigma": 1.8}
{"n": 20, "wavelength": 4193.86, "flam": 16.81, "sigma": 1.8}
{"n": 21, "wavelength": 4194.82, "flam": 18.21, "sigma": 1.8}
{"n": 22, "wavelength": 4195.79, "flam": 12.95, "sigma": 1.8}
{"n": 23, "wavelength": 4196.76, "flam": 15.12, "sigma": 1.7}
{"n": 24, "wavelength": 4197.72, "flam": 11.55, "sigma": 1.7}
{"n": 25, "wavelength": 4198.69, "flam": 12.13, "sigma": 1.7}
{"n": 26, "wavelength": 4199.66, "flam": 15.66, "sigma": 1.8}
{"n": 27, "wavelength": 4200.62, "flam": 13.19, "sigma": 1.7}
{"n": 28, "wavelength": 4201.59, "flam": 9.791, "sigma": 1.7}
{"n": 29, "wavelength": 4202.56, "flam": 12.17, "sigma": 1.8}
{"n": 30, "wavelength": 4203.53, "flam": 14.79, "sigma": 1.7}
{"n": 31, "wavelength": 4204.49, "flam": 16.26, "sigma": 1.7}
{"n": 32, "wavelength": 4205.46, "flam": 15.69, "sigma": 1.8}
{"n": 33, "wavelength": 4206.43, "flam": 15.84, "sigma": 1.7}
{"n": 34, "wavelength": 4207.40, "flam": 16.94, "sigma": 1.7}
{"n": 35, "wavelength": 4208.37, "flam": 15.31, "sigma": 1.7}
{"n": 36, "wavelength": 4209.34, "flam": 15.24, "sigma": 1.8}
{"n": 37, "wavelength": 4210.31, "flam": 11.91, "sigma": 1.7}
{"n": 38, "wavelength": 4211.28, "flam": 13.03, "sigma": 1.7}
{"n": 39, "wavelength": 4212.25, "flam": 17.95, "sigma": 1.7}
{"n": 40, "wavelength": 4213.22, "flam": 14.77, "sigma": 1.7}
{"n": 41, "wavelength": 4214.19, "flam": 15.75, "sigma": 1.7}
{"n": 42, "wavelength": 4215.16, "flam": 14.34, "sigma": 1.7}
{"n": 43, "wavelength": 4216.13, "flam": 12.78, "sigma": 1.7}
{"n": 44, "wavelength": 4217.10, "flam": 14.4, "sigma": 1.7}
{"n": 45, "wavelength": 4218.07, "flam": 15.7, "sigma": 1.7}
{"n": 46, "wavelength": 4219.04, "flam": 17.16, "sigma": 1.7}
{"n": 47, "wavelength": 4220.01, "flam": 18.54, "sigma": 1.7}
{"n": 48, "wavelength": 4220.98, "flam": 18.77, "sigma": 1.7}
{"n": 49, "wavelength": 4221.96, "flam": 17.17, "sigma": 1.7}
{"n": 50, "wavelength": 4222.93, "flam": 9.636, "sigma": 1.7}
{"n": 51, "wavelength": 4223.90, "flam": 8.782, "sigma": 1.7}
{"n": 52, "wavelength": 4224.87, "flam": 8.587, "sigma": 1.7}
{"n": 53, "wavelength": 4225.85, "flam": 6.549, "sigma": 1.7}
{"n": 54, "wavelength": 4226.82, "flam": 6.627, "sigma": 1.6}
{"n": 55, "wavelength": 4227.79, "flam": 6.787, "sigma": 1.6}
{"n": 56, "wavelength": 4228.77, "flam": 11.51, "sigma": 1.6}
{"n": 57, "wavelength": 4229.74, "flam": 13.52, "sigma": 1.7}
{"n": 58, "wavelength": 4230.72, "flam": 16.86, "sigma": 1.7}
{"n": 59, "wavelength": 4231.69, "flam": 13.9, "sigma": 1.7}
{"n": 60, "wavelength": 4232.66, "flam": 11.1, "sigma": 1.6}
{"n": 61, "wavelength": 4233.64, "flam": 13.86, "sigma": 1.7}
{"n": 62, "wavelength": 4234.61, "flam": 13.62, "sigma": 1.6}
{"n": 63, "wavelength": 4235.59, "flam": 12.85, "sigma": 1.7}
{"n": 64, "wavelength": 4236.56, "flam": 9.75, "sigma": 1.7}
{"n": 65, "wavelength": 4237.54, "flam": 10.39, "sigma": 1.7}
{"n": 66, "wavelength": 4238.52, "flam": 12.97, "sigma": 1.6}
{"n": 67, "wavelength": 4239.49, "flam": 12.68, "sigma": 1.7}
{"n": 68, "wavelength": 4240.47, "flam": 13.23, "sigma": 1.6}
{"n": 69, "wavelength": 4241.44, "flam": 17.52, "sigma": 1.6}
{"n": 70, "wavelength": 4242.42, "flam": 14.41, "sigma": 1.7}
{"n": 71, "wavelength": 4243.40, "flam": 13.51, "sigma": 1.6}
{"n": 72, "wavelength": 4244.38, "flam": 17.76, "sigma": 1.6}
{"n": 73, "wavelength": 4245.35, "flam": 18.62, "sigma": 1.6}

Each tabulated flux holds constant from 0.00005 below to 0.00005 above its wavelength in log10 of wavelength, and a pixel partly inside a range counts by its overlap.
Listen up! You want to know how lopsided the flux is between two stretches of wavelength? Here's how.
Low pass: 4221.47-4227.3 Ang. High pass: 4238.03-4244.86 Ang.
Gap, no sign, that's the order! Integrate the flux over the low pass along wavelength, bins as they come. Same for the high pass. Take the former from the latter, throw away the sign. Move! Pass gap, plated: 44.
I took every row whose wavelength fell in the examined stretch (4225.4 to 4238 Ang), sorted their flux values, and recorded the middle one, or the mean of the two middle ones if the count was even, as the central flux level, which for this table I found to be 11.5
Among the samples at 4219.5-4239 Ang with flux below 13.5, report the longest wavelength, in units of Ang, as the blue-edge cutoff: 4238.52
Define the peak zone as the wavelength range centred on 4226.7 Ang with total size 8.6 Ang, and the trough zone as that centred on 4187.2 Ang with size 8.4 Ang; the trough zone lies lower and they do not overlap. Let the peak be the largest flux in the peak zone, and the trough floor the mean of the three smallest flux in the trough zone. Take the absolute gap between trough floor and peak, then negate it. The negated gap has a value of -5.7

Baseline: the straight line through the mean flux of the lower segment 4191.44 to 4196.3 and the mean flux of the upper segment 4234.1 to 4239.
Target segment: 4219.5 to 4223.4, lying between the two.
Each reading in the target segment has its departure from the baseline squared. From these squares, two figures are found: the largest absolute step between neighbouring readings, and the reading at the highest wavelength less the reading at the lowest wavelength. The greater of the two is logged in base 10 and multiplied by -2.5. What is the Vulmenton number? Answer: -2.8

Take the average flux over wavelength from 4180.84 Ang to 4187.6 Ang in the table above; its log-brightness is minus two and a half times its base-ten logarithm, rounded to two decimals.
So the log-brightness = -2.89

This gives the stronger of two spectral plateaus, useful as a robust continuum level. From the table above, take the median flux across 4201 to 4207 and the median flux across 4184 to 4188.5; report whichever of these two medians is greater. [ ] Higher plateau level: 15.2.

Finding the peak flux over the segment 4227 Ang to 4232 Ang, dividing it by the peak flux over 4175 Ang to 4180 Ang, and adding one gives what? 2.15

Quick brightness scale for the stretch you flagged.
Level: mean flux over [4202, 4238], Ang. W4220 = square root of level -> 3.67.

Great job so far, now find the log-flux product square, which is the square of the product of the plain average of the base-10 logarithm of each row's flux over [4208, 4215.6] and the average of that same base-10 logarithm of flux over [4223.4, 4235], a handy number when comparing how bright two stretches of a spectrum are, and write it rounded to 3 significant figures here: 1.41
